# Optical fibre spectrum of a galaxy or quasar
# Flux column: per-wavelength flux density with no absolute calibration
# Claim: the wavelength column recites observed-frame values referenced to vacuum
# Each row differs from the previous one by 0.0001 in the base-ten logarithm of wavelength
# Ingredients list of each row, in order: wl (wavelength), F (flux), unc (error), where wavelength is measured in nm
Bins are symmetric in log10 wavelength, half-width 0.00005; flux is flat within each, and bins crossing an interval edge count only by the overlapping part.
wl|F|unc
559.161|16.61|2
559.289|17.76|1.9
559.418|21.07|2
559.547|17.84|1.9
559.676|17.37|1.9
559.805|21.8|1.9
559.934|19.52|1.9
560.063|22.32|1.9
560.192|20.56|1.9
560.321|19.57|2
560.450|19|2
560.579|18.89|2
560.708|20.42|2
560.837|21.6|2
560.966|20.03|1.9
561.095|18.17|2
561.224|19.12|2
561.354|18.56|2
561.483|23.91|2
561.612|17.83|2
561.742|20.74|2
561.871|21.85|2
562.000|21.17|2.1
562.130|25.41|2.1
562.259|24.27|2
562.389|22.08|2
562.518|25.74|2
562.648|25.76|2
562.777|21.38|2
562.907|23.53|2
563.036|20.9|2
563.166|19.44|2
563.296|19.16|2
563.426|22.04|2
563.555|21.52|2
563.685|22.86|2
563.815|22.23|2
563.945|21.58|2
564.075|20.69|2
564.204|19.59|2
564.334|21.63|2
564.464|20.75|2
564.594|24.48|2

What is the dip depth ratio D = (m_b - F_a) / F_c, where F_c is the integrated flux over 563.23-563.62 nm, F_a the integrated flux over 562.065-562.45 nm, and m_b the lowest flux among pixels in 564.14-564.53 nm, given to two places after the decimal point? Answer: 1.27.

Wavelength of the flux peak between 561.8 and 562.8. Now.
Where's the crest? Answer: 562.648 nm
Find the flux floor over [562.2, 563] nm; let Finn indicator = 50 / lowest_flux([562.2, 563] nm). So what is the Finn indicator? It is 2.34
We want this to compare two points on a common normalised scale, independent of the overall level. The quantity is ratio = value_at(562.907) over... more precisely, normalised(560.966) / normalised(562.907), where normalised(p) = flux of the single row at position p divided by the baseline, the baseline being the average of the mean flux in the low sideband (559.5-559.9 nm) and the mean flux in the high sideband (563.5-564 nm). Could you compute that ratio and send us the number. 0.85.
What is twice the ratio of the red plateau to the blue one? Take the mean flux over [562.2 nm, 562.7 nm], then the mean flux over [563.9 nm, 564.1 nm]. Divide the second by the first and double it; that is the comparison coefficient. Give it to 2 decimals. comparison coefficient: 1.73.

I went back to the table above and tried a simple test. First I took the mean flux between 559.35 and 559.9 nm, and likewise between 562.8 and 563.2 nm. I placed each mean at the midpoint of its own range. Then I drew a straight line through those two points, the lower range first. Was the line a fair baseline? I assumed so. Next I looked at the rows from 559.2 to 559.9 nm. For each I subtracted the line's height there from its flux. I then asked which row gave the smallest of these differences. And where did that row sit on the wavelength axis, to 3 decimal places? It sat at 559.676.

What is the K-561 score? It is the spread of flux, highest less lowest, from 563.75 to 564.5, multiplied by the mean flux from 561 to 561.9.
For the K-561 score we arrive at 53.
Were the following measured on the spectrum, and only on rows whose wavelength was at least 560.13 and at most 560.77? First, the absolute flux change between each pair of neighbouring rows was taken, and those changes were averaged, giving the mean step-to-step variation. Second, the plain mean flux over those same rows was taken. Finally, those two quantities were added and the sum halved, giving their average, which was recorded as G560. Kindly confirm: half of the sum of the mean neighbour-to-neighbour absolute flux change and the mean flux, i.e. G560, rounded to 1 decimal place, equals 10.2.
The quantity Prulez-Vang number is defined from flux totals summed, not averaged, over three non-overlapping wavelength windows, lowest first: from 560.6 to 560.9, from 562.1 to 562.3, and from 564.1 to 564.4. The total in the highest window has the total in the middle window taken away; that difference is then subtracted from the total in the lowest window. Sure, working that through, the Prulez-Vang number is 50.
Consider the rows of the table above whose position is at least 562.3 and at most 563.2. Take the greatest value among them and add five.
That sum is 30.8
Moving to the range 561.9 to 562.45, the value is 30.4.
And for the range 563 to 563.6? 27.0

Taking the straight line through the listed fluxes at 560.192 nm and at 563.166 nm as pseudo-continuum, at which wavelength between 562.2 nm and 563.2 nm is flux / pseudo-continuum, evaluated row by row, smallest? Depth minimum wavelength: 563.166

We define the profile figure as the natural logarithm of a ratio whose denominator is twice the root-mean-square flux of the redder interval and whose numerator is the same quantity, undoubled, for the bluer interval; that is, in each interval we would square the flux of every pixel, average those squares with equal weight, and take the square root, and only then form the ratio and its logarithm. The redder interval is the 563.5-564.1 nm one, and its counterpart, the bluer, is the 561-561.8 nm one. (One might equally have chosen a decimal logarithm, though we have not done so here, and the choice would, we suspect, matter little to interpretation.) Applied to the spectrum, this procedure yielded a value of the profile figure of -0.79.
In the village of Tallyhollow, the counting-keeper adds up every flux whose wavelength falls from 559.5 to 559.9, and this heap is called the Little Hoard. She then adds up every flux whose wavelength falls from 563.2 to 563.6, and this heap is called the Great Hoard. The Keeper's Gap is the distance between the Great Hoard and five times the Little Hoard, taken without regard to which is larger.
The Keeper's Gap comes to 222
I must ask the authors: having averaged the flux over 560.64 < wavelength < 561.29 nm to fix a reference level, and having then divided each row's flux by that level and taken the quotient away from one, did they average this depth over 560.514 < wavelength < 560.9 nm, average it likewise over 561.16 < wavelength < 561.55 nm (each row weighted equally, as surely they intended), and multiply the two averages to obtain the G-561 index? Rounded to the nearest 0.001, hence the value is 0.001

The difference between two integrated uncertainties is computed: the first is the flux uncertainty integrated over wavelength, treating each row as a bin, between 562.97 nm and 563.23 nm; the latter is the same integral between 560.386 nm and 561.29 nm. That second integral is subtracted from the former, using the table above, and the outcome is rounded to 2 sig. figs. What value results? -1.3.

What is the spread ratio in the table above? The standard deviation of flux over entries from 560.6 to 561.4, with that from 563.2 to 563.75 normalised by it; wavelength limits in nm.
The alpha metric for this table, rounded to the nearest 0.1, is 1.2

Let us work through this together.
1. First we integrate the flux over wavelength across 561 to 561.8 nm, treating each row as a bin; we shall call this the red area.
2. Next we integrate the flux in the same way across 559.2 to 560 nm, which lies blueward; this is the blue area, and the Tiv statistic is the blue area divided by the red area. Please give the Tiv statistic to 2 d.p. 0.97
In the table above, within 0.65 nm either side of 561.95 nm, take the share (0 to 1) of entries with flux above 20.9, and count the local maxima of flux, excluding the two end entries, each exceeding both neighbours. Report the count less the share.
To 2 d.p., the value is 2.30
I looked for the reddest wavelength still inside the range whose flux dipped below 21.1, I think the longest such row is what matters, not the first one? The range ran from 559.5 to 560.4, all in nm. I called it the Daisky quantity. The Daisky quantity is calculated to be 560.321 nm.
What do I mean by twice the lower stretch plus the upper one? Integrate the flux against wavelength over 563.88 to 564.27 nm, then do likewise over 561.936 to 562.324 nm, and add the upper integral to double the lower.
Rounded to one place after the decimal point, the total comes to 26.4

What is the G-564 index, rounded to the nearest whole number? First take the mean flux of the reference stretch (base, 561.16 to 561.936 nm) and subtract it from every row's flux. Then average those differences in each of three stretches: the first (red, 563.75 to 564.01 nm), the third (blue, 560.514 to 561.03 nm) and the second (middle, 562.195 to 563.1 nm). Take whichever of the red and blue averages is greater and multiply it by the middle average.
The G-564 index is 5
